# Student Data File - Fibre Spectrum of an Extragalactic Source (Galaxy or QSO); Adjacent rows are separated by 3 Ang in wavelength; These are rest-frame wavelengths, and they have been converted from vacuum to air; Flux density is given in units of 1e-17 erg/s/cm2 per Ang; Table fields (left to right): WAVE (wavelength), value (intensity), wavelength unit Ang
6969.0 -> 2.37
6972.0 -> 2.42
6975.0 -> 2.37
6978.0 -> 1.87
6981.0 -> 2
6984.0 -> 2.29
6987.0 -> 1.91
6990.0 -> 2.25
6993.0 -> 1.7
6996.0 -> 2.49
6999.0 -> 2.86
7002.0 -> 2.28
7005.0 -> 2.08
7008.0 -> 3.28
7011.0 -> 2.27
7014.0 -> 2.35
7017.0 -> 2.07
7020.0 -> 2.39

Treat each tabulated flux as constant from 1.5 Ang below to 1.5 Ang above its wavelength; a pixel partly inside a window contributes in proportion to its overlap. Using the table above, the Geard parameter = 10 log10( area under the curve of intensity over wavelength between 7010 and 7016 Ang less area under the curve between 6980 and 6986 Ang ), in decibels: 0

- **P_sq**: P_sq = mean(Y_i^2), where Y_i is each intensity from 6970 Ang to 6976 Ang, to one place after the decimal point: 5.7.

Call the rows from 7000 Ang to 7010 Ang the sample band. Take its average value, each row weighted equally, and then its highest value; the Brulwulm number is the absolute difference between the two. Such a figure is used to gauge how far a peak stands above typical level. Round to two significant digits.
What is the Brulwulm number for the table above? 0.73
